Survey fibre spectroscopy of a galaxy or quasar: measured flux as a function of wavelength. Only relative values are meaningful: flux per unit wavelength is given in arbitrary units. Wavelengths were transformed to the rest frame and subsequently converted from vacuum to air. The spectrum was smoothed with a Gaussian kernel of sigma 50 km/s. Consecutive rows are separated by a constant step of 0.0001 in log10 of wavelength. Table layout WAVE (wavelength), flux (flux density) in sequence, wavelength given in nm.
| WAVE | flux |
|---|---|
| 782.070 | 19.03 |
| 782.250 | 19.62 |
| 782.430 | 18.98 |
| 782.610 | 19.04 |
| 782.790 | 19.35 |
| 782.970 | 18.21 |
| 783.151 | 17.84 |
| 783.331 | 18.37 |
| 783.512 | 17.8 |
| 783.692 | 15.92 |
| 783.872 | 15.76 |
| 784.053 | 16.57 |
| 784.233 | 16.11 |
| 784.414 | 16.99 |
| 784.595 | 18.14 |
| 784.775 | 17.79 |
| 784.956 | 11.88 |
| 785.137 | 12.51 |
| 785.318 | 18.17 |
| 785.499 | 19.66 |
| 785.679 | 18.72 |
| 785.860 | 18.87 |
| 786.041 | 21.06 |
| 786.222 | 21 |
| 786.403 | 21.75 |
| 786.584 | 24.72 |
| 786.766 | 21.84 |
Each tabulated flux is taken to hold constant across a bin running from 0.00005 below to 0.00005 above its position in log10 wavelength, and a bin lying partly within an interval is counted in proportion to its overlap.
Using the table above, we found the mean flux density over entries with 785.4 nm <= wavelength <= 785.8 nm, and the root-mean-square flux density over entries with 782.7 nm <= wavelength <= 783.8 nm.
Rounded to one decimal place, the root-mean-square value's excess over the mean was -1.2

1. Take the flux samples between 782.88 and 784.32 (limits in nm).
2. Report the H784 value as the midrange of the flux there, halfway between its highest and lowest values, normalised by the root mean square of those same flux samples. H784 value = 1.00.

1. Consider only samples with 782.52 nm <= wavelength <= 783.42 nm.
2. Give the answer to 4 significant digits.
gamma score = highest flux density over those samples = 19.35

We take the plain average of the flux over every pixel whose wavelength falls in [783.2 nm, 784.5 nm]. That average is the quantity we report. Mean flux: 16.8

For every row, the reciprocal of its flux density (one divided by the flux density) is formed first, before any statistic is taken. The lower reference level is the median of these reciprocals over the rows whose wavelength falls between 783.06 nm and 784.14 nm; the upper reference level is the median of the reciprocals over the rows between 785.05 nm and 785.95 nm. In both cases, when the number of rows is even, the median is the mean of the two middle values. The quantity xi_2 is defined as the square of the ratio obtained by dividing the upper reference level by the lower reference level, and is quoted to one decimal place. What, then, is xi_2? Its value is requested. 0.8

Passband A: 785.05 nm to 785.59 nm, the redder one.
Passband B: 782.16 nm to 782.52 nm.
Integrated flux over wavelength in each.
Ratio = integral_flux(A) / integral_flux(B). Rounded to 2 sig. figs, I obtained 1.3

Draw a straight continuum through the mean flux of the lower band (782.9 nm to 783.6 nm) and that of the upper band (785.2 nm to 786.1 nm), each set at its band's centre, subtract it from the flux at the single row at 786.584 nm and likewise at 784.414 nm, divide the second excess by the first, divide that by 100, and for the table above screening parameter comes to -0.003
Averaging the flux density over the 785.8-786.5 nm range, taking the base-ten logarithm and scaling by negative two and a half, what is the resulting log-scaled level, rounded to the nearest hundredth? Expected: -3.29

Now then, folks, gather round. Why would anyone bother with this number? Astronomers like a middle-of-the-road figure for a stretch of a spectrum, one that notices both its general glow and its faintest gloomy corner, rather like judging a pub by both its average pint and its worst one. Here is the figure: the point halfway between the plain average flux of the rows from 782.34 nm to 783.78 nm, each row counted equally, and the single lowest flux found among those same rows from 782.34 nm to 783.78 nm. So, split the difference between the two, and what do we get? 17.1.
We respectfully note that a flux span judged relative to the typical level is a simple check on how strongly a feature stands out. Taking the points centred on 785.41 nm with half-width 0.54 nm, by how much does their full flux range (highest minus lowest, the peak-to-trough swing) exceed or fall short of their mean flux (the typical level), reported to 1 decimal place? -8.9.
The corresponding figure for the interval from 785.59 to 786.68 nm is -15.0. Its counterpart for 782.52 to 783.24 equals -17.1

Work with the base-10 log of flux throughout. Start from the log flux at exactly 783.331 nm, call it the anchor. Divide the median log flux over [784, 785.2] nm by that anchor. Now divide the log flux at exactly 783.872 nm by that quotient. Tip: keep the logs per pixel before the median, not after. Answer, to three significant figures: 1.24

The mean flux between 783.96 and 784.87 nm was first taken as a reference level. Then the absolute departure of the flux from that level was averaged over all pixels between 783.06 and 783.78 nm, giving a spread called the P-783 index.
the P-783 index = 1.0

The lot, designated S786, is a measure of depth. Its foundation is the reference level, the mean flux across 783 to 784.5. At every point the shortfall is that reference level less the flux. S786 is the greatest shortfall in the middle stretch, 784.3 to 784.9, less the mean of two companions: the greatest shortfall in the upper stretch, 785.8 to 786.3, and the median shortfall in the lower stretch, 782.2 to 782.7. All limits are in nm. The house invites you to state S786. 2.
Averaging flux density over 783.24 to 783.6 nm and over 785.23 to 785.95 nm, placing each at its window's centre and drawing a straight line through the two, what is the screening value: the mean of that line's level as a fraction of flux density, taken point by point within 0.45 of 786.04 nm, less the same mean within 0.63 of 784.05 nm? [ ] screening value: -0.2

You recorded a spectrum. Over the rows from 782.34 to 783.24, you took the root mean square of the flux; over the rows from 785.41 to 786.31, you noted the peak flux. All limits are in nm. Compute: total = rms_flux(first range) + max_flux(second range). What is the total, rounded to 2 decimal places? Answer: 39.75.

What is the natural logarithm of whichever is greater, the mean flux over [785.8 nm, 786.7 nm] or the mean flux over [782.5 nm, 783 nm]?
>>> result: 3.07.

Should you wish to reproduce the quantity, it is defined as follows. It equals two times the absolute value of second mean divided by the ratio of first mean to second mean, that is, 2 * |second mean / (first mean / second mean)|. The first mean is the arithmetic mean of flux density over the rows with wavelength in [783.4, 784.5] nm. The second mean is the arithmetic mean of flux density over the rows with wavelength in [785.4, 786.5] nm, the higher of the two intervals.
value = 49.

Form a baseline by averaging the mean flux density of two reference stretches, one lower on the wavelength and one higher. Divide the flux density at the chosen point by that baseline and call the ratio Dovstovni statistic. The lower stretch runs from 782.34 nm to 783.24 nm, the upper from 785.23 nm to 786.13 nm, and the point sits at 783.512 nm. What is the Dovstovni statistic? 0.94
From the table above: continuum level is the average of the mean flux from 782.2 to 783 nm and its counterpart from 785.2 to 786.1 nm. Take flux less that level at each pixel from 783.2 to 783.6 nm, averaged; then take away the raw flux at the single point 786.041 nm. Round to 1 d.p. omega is -22.1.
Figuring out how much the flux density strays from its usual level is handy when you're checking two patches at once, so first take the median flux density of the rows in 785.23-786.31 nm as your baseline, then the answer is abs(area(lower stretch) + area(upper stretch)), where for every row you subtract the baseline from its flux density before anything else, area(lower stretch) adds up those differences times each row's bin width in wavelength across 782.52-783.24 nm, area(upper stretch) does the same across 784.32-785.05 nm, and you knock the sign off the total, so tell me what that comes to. 2.7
